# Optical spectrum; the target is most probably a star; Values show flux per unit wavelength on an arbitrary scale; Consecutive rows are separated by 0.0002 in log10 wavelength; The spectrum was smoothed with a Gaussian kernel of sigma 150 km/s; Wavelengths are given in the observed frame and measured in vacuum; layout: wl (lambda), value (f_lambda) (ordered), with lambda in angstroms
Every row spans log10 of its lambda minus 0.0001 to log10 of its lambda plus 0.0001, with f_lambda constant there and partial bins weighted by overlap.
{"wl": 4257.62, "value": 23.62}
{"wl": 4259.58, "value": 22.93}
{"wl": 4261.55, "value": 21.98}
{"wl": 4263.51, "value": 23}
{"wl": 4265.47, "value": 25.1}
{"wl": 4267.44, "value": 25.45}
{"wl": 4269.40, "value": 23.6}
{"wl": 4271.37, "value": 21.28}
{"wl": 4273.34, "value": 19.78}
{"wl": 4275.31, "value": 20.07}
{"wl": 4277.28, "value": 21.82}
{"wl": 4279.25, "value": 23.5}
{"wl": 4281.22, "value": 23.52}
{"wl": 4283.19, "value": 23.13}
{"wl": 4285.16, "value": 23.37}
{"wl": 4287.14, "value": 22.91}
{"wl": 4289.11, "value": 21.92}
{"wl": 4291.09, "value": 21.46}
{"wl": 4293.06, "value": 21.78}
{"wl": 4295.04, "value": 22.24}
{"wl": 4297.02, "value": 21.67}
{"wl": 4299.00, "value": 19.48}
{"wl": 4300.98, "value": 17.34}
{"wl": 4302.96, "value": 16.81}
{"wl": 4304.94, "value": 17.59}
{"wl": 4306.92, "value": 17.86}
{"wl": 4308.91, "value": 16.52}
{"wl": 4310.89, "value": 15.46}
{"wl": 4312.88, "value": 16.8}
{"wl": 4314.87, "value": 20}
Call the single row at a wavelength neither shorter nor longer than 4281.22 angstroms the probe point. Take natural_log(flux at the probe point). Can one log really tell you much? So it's 3.16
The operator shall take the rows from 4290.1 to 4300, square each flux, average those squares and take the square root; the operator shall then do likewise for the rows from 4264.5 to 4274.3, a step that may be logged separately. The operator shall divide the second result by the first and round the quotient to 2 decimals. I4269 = 1.08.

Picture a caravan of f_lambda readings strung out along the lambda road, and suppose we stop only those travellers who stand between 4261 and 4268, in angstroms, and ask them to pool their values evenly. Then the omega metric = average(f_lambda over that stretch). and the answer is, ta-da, 23.9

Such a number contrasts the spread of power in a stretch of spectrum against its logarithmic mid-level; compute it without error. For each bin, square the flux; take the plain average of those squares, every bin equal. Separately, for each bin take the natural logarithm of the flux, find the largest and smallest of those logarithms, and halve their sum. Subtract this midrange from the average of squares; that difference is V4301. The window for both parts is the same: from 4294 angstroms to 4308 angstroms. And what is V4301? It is 362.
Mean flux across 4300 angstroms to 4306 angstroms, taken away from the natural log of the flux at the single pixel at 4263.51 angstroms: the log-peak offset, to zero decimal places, -14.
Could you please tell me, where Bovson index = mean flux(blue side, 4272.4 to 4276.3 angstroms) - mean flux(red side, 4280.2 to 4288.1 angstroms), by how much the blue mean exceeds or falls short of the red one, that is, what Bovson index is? -3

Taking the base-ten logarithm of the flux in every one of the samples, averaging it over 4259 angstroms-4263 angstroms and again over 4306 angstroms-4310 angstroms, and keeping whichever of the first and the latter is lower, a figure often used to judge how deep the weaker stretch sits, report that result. 1.23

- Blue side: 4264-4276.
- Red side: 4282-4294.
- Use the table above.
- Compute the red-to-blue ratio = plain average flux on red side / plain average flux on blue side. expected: 0.99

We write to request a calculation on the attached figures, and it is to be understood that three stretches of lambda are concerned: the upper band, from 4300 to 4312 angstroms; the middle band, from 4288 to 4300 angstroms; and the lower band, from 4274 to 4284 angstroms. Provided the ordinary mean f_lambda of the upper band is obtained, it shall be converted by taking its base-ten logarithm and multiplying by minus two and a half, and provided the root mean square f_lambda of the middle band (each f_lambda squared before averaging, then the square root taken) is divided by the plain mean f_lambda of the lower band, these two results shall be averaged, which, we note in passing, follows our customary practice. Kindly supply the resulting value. -1.06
